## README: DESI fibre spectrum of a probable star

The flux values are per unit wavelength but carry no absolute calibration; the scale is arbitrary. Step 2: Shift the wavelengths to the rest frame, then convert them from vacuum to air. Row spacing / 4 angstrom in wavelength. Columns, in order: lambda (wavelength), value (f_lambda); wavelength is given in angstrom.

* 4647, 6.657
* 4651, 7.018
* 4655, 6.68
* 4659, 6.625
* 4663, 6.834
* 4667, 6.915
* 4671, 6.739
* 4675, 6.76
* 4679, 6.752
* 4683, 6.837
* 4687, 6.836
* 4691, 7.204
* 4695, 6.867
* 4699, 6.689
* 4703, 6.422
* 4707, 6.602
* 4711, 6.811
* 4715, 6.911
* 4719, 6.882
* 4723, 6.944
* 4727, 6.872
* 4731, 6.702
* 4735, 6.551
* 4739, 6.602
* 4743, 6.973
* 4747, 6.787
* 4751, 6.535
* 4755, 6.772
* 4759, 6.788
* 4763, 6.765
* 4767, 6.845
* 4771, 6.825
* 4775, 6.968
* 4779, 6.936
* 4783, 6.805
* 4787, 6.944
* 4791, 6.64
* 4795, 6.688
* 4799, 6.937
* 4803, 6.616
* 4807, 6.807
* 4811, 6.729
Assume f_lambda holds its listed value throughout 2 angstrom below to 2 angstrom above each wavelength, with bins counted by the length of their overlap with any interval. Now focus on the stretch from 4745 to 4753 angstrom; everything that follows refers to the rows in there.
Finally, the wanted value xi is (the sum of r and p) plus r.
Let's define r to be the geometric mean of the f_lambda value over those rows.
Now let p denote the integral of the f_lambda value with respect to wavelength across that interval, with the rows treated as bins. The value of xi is 67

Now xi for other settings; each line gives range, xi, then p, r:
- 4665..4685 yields 150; 136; 6.80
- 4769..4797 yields 205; 191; 6.83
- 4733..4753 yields 147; 134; 6.69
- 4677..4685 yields 68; 54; 6.79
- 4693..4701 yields 68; 54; 6.78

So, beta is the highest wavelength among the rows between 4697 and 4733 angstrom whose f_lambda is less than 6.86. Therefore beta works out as 4731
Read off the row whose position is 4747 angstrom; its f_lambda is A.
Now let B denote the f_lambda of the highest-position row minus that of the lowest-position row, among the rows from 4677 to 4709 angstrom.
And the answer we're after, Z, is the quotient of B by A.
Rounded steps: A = 6.787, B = -0.15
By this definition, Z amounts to -0.02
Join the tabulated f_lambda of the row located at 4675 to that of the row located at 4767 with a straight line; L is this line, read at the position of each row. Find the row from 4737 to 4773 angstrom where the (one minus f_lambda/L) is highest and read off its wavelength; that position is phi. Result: 4751 angstrom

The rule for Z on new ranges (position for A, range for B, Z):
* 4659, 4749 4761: 0.04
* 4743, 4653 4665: 0.02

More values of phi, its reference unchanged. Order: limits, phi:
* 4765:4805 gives 4803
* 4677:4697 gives 4679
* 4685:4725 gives 4703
